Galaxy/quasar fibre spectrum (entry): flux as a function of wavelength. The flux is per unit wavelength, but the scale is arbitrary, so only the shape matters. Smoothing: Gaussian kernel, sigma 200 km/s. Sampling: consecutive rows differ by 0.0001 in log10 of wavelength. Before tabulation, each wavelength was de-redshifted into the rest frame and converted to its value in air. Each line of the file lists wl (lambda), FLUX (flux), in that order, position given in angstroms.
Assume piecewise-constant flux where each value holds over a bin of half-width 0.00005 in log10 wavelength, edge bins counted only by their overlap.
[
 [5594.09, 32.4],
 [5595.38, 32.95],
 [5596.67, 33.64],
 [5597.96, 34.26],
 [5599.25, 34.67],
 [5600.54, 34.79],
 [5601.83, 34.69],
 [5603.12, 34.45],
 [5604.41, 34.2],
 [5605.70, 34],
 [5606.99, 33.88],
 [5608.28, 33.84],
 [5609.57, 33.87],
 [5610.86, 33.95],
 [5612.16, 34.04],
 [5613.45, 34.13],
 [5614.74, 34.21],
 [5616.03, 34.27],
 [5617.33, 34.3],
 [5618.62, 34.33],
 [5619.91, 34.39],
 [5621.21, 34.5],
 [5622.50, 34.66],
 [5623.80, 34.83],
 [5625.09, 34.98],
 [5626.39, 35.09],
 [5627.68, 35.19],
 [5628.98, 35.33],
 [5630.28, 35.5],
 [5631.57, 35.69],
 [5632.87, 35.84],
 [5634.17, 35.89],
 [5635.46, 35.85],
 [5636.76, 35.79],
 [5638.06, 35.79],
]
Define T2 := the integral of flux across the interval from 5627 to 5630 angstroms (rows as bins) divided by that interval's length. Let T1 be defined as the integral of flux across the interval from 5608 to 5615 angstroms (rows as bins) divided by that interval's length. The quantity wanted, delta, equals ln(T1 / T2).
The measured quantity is -0.036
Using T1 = 34.0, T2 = 35.3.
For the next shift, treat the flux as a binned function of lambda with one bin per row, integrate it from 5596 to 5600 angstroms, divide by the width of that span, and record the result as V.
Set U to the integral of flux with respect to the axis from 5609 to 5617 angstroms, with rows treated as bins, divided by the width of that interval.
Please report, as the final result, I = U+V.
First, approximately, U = 34.1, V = 34.2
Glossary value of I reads 68.2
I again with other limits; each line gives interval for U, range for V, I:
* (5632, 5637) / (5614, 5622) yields 70.2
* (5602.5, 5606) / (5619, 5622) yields 68.7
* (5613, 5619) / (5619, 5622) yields 68.7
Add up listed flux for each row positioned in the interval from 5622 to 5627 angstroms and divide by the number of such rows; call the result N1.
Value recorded 34.9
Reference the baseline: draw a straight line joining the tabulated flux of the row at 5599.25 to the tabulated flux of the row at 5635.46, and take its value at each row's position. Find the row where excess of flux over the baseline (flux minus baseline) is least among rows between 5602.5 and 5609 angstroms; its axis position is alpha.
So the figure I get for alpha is 5608.28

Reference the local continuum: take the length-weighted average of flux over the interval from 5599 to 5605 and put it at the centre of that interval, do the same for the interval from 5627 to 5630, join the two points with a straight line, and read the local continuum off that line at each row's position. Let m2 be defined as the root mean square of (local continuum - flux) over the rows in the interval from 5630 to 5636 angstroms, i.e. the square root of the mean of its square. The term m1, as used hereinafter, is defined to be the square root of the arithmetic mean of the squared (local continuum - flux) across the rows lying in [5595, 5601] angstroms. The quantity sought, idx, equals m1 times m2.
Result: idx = 0.29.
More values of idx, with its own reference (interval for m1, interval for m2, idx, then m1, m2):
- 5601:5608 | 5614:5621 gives 0.34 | 0.51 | 0.66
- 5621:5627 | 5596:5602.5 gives 0.14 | 0.36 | 0.39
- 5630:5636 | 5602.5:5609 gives 0.25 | 0.39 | 0.64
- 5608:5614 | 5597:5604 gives 0.16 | 0.83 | 0.19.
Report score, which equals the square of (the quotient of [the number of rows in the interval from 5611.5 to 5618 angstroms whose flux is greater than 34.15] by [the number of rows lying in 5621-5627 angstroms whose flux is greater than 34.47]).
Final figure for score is 0.4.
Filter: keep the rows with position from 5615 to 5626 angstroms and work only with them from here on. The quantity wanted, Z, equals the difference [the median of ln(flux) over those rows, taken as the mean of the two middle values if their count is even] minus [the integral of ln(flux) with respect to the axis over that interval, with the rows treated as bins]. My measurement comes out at -35.4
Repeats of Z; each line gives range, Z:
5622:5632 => -32.0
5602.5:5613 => -33.5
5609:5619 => -31.8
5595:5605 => -31.8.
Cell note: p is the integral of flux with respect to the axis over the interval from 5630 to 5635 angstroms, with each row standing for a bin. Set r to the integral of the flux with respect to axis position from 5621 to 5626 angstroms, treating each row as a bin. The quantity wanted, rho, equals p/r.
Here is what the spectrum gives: 1.03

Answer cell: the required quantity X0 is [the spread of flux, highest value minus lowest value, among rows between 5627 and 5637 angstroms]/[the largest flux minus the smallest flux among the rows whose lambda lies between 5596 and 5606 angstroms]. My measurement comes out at 0.61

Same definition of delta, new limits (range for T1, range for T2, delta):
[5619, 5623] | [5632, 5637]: -0.037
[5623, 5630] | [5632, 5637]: -0.022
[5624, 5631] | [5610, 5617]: 0.032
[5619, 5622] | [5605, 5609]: 0.015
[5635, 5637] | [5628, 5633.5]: 0.007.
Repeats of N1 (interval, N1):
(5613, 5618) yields 34.2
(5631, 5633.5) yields 35.8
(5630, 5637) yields 35.8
